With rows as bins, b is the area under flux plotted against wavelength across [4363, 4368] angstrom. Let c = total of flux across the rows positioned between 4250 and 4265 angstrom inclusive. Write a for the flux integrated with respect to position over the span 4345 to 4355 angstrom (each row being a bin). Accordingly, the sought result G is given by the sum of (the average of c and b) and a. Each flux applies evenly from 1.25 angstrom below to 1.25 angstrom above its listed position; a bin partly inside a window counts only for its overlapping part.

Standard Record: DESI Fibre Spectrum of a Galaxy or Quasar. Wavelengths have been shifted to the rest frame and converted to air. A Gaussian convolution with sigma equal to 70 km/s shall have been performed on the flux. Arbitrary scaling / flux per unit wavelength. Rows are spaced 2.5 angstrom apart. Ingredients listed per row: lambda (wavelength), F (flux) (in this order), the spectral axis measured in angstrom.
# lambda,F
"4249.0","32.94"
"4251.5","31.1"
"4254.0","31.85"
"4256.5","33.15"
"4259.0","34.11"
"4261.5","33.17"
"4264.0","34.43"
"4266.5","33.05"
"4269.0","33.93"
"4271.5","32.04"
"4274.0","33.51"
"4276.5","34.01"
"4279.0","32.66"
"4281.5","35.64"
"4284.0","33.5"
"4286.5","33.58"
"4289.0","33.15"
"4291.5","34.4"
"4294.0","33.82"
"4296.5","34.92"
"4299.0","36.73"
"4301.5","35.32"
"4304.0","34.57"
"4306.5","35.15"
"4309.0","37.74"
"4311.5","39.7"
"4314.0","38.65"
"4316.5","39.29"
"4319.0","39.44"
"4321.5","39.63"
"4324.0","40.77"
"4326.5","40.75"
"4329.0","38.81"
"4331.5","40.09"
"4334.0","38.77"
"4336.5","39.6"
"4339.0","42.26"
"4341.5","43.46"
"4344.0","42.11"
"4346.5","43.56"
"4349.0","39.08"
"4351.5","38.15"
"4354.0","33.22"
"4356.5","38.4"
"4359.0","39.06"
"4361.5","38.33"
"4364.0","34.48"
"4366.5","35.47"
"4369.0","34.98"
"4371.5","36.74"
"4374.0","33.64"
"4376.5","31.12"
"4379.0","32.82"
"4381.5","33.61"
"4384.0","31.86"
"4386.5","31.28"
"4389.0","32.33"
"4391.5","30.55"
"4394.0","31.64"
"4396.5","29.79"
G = 574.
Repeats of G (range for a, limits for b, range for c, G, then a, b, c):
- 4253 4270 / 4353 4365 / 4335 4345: 872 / 568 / 442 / 167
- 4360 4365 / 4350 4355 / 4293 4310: 397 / 183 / 180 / 248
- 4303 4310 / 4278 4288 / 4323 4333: 500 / 251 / 339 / 160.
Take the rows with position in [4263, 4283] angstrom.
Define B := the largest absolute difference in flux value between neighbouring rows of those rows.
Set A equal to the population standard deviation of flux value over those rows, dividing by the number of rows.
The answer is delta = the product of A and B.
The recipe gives 3.1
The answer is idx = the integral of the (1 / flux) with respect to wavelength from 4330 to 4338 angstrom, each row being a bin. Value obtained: 0.202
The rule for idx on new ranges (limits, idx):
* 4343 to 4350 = 0.168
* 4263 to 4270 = 0.207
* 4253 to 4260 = 0.212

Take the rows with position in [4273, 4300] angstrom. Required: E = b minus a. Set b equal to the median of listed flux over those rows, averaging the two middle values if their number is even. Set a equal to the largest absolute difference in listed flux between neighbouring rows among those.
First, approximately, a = 2.98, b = 33.8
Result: 30.8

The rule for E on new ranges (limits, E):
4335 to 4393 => 30.3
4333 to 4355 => 34.7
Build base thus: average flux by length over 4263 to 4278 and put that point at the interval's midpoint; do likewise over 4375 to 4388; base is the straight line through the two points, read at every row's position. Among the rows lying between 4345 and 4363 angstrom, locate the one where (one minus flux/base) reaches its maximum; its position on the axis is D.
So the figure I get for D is 4354.0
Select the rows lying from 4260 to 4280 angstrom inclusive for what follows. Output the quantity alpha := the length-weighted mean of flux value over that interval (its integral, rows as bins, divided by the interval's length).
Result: 33.4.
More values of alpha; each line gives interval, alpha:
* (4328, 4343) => 40.6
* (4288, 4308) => 34.8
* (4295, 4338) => 38.2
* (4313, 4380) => 38.3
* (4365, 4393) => 33.1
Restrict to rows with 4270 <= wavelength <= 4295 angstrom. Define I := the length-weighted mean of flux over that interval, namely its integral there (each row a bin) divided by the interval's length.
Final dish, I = 33.6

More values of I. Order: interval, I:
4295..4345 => 38.8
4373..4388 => 32.4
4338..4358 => 40.0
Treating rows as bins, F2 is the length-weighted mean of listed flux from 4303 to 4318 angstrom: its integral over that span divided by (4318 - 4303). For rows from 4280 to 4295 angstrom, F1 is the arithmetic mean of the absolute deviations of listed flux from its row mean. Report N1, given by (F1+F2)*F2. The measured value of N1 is 1439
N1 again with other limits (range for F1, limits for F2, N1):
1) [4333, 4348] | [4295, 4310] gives 1331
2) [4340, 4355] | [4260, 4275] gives 1217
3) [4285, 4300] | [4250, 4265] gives 1116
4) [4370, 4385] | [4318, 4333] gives 1647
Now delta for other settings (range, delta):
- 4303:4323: 5.0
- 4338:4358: 17.1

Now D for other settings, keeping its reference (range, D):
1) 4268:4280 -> 4271.5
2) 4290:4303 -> 4294.0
